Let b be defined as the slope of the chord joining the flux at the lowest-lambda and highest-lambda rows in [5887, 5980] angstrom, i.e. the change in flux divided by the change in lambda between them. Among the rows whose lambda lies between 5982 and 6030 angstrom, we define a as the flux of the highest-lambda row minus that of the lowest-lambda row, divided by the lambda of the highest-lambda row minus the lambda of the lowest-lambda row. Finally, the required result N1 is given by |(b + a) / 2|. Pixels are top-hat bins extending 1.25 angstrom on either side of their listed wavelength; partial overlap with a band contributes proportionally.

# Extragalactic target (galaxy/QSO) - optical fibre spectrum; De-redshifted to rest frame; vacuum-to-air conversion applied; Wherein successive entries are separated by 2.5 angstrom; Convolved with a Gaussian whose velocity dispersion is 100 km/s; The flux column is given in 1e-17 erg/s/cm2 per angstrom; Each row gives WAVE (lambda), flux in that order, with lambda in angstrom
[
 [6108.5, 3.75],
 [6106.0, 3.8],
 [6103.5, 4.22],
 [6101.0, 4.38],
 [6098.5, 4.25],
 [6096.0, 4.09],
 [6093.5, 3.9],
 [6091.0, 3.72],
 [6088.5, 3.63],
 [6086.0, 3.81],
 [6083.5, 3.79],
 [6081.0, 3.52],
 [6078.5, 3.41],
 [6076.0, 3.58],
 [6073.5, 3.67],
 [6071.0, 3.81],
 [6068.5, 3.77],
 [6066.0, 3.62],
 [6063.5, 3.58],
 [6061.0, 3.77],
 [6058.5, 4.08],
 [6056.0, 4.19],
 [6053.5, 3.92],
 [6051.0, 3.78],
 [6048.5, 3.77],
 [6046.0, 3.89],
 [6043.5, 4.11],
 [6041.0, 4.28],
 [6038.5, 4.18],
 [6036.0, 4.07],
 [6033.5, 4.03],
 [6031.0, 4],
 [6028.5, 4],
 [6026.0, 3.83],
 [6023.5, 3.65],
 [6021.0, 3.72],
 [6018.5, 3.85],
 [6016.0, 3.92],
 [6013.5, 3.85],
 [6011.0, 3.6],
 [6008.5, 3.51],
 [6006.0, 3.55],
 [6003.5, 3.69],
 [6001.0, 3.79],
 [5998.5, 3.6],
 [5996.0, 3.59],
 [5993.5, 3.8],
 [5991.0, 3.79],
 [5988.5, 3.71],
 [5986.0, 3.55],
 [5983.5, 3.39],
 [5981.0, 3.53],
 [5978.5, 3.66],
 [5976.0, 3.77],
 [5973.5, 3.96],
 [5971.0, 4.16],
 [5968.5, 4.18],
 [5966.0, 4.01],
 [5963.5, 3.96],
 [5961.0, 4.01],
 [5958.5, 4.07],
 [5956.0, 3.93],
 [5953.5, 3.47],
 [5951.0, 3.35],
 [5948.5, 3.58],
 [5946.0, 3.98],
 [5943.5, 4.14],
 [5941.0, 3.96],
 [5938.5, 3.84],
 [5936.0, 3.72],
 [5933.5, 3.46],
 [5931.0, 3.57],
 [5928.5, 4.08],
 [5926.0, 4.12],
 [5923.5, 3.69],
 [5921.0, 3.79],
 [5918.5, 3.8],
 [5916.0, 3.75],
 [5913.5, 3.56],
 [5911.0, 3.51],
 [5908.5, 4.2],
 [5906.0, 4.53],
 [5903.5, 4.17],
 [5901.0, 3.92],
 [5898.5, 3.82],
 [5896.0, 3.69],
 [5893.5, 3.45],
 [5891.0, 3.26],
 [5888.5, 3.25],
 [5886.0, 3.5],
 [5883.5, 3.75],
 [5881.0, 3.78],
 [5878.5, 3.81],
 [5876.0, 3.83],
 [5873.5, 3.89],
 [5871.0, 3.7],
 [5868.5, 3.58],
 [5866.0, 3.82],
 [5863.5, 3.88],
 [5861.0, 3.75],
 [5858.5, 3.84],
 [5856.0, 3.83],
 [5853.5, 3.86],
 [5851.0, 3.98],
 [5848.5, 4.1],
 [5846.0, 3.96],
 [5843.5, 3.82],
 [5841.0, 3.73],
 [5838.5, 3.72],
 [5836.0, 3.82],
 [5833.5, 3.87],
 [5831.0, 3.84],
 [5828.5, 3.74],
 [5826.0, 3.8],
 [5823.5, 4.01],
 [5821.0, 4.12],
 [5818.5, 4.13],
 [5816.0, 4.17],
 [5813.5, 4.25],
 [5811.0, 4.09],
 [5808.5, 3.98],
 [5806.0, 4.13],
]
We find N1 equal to 0.009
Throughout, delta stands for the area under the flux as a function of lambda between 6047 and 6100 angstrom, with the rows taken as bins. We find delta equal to 201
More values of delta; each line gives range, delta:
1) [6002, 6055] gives 205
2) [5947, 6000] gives 200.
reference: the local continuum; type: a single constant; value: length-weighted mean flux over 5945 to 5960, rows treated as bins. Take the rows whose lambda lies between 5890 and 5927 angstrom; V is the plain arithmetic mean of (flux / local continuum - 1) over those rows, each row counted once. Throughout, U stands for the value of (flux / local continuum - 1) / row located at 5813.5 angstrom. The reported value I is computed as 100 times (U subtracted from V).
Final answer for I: -12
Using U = 0.14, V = 0.023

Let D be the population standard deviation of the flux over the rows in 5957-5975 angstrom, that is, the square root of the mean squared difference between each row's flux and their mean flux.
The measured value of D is 0.08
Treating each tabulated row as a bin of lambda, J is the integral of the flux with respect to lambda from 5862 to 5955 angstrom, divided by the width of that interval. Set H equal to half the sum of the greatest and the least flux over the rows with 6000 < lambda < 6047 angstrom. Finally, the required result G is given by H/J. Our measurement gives 1.04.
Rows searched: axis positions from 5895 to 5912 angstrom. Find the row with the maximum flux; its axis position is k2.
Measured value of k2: 5906.0 angstrom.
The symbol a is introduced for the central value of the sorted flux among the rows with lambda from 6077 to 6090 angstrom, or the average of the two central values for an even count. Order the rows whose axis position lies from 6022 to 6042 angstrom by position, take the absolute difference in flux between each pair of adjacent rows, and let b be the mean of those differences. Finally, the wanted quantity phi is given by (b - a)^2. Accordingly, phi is 13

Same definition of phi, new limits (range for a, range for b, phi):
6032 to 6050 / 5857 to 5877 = 16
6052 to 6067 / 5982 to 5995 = 14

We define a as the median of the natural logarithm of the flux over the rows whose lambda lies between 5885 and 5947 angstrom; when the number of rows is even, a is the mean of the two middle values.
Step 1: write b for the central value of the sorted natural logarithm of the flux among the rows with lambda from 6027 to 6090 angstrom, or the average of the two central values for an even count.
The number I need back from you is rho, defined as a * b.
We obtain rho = 1.782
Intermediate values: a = 1.33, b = 1.34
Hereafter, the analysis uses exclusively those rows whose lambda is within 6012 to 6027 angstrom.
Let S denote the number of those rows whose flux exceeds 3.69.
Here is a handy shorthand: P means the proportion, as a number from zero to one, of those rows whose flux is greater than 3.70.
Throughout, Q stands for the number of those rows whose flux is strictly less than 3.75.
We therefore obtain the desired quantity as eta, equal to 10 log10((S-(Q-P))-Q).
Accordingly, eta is 2.6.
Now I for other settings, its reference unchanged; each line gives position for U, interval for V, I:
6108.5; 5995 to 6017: -2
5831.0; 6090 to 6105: 7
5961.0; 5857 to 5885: -6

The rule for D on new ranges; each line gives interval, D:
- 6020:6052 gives 0.18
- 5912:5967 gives 0.23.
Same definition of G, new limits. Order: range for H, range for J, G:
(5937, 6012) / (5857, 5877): 0.99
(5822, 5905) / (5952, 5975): 0.94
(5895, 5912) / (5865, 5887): 1.07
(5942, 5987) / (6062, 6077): 1.02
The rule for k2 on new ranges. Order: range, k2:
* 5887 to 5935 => 5906.0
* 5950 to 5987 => 5968.5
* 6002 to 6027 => 6016.0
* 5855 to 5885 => 5873.5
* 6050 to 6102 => 6101.0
